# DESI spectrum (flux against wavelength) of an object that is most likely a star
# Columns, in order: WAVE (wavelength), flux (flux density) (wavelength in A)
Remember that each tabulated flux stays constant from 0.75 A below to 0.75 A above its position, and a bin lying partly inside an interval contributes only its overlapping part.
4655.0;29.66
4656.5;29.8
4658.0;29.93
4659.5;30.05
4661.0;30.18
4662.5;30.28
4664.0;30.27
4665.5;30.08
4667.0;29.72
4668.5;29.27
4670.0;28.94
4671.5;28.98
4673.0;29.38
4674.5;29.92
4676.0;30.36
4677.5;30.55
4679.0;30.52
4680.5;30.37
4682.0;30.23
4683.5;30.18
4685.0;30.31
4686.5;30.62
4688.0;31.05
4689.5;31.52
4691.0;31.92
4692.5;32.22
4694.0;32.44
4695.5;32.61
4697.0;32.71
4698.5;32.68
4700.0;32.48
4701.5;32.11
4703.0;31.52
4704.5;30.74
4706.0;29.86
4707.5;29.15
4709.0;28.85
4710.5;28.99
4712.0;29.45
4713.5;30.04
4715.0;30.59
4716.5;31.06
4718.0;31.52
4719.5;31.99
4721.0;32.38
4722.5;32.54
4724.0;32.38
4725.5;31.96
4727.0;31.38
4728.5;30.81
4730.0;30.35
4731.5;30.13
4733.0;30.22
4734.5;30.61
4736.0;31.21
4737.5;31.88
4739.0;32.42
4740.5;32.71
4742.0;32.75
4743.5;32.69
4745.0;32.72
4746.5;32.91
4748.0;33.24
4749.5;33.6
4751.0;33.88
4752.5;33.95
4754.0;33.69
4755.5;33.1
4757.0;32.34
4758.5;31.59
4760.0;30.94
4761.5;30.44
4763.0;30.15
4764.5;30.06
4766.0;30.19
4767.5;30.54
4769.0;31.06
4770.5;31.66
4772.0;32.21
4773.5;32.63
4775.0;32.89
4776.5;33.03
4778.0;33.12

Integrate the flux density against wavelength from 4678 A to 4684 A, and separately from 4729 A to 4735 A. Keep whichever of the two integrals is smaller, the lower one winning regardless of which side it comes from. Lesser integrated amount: 182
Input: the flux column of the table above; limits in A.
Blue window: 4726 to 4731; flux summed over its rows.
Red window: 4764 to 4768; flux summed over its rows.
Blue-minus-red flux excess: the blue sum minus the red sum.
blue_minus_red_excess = 2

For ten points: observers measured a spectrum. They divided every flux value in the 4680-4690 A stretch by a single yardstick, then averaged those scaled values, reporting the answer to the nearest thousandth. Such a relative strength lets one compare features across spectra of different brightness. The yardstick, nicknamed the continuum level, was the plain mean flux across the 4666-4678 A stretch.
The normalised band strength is 1.033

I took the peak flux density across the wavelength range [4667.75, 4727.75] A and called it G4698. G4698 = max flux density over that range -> 32.71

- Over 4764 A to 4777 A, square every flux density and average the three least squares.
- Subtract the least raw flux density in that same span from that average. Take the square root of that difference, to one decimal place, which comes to 29.8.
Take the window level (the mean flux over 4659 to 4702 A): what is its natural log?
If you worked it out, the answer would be 3.43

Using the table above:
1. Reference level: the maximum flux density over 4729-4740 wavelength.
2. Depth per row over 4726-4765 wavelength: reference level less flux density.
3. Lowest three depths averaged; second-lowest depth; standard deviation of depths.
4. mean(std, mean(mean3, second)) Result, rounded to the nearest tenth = -0.1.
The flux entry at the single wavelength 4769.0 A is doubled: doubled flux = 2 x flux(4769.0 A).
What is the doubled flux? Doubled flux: 62.1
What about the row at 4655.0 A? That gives 59.3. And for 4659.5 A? 60.1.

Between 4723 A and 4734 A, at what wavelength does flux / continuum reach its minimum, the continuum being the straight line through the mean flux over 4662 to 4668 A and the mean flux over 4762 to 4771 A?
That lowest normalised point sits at 4731.5 A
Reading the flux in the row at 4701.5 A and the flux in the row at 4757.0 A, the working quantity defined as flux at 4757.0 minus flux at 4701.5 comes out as 0.2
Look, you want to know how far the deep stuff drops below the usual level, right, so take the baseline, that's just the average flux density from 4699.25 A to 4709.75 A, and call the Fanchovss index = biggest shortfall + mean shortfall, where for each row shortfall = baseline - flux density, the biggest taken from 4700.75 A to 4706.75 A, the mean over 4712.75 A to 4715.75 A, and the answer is 1.2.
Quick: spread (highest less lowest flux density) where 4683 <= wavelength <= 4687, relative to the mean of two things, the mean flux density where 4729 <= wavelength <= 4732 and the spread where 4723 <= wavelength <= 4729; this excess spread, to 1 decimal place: -15.5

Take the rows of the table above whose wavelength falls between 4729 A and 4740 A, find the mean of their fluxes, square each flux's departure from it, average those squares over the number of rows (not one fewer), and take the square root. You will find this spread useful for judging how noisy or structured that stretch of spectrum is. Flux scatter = 0.83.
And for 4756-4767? 0.80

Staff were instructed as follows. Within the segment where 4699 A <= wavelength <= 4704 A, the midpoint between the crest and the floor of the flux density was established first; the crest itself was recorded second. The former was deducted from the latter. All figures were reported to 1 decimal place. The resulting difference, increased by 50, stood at 50.5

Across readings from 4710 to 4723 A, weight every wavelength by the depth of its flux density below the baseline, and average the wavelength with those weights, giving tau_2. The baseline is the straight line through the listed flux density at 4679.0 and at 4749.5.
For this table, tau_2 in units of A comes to 4713.2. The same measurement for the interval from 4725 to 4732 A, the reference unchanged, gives 4729.4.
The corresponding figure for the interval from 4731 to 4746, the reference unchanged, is 4735.8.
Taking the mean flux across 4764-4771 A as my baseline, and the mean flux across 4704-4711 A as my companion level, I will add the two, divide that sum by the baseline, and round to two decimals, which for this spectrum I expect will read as 1.96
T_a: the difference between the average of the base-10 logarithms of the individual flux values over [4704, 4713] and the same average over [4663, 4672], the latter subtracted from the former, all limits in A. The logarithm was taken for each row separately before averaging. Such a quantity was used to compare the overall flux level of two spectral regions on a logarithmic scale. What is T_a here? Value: -0.001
